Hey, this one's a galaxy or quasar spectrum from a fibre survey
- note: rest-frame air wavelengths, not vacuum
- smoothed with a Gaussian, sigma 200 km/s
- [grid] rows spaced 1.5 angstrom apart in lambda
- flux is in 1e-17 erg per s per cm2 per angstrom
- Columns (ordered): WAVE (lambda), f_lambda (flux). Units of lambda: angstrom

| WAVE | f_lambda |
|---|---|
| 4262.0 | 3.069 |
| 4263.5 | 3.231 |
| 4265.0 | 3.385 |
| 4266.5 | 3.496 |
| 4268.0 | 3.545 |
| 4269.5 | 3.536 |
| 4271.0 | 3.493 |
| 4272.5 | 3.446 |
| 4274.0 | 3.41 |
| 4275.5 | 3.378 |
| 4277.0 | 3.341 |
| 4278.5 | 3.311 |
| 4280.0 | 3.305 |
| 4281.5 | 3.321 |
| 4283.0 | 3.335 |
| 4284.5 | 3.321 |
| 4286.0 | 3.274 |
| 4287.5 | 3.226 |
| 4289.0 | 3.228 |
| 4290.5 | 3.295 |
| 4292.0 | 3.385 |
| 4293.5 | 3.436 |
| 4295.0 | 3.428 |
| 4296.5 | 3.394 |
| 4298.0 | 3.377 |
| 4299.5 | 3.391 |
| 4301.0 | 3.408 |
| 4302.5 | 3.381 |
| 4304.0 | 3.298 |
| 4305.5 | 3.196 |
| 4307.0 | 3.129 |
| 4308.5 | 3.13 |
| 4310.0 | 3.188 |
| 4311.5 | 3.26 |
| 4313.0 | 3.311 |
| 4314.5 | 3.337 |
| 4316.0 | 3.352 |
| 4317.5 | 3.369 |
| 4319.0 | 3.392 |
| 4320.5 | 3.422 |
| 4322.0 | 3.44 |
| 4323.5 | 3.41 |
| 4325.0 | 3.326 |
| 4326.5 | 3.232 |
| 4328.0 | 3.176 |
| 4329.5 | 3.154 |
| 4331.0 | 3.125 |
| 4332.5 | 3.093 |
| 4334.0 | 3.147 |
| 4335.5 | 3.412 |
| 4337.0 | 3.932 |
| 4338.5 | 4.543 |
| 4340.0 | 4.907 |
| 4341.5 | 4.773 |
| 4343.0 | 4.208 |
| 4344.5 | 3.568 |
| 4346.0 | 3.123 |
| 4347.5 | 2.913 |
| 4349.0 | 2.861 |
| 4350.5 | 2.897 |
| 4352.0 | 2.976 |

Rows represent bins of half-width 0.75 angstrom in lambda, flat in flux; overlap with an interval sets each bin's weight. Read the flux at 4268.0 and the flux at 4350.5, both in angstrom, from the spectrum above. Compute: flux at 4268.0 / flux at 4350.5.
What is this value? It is 1.22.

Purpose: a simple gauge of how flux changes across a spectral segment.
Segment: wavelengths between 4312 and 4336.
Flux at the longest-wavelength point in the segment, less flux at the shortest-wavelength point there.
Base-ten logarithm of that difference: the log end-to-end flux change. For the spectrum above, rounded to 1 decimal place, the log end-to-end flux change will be -1.0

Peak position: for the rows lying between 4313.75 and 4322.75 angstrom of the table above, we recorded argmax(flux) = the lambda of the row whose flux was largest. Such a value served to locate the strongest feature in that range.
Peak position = 4322.0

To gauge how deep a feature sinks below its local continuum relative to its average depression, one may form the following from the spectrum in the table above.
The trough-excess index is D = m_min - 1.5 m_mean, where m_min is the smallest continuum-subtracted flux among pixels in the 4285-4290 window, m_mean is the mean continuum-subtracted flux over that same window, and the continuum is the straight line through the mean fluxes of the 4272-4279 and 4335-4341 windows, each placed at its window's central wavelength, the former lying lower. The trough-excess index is 0.11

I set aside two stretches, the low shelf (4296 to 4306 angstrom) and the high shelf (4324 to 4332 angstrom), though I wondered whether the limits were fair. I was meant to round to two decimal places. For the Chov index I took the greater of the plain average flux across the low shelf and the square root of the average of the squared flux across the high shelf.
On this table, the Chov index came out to 3.35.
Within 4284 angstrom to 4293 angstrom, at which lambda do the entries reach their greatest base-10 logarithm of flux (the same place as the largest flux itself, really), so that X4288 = 4292.0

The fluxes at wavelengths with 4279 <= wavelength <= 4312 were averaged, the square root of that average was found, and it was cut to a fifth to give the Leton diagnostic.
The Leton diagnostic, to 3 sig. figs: 0.364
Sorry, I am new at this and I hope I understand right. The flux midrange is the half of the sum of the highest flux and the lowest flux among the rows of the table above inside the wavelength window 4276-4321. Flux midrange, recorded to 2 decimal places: 3.28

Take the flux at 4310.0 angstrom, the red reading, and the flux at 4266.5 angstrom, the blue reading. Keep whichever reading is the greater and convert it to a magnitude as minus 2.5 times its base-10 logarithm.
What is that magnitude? -1.36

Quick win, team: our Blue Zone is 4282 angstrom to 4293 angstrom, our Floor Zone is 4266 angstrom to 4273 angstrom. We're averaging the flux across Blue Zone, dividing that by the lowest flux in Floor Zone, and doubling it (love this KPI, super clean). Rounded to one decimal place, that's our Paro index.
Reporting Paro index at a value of 1.9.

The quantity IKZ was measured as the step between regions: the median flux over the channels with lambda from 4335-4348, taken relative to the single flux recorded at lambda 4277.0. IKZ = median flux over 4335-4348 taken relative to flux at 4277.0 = 0.59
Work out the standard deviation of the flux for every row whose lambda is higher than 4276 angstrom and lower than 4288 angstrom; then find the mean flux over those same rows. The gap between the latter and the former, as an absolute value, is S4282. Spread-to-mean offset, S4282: 3.27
